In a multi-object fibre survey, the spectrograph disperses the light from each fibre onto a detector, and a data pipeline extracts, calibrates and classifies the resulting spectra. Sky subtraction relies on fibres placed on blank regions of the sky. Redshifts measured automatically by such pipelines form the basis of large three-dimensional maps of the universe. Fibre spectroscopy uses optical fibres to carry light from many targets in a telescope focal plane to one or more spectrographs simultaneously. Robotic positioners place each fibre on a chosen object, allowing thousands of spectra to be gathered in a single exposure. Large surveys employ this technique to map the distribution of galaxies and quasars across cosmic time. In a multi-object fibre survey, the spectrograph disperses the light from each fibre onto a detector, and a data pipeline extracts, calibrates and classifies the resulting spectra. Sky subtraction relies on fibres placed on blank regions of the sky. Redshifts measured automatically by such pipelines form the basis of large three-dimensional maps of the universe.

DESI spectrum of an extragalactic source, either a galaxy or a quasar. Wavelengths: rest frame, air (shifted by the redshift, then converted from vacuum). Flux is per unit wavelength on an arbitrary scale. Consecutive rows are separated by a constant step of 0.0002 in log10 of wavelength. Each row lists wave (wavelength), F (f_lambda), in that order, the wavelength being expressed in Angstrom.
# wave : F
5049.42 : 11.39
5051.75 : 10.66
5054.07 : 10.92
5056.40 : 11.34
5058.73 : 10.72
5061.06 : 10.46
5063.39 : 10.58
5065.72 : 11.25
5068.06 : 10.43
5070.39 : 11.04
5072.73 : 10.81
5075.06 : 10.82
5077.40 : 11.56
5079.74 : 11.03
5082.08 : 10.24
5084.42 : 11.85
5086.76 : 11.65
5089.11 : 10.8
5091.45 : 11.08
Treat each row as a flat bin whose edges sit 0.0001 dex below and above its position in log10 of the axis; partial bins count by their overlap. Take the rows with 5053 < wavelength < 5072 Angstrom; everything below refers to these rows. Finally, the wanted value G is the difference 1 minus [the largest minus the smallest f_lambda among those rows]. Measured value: 0.1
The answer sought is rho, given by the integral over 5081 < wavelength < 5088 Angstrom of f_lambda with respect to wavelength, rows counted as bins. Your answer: 78.7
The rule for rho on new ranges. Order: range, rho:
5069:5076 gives 76.2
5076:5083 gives 76.7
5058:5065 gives 74.4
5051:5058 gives 76.9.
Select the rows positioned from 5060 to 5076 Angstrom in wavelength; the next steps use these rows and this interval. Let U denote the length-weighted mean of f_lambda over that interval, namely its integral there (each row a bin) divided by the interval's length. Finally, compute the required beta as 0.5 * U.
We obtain 5.39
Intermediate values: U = 10.8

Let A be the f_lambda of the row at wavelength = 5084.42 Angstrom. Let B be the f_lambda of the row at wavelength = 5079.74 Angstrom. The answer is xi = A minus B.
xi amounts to 0.8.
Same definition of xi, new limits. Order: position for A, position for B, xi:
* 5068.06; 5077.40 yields -1.1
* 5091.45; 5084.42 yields -0.8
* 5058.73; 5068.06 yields 0.3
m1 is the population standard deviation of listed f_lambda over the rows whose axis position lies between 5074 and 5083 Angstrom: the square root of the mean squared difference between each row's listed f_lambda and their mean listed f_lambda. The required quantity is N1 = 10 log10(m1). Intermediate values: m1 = 0.47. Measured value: -3.3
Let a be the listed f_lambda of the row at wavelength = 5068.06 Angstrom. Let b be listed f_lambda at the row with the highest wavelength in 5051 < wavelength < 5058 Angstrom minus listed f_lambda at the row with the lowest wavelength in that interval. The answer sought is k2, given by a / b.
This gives 15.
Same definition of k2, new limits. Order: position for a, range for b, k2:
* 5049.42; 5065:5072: -54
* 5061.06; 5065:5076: -24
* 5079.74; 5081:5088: 8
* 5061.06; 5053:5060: -52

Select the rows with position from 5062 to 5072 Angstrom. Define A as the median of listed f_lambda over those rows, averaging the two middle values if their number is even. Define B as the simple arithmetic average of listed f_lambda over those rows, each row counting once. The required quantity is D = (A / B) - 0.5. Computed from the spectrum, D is 0.499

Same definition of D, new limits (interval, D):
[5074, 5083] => 0.501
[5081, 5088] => 0.536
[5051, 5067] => 0.488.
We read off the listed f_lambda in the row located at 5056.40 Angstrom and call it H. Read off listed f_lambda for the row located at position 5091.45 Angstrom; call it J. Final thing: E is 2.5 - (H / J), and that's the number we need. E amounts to 1.48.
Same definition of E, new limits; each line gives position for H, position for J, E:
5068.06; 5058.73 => 1.53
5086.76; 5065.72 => 1.46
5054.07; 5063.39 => 1.47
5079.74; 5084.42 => 1.57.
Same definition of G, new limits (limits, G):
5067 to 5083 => -0.3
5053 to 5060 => 0.4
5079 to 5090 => -0.6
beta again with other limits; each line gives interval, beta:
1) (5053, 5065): 5.41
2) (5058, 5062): 5.29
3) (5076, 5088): 5.62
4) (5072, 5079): 5.54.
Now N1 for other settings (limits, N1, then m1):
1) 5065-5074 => -5.2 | 0.30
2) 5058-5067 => -5.2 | 0.30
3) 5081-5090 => -1.9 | 0.65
